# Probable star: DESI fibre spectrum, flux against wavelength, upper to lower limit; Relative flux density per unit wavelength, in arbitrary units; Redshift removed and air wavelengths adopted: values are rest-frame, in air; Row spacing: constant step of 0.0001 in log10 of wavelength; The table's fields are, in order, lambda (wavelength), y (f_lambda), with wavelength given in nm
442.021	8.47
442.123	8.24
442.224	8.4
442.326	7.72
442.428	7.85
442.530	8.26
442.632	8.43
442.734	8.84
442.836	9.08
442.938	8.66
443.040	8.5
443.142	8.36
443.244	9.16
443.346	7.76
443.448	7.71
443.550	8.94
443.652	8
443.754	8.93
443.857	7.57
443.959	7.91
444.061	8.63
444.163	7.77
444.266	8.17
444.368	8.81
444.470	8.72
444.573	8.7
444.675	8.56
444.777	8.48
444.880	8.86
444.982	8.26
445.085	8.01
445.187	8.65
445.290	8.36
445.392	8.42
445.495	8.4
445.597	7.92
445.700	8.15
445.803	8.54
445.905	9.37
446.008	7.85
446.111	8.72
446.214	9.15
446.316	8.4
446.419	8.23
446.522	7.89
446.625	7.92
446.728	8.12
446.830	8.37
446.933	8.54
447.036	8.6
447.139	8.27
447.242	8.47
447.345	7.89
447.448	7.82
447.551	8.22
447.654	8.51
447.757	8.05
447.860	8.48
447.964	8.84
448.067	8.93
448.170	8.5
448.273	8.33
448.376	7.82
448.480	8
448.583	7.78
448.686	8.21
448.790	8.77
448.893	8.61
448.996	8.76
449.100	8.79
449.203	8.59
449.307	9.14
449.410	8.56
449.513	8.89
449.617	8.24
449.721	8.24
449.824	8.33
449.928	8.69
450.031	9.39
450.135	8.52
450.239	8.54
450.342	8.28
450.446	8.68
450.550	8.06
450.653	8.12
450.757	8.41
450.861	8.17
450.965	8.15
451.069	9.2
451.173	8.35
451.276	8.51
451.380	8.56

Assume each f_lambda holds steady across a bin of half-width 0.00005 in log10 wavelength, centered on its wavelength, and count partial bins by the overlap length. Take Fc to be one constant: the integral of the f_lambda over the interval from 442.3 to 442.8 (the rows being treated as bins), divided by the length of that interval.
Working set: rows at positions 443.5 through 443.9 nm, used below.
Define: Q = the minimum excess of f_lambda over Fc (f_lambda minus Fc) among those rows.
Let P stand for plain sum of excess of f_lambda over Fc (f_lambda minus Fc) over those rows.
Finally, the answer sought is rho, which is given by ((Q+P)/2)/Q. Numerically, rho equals 0.2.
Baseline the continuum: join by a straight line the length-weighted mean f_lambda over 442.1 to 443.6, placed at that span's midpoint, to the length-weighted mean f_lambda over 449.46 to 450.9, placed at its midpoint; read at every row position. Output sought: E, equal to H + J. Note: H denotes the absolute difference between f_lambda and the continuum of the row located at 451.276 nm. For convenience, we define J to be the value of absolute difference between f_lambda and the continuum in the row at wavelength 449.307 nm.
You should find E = 0.7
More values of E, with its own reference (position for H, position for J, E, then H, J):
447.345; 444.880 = 1.0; 0.55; 0.4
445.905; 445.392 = 0.9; 0.94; 0.0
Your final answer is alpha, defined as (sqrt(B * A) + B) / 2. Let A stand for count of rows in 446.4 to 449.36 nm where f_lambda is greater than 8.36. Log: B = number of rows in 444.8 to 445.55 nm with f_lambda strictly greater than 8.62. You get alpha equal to 3.7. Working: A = 15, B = 2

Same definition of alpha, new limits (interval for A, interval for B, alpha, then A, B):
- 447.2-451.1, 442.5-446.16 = 15.6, 21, 14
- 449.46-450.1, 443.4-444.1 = 3.0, 3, 3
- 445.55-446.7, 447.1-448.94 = 3.4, 5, 3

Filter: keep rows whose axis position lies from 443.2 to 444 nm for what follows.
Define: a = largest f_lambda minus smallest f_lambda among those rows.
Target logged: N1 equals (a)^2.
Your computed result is 2.5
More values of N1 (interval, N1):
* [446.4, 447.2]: 0.5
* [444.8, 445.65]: 0.9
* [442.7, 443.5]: 2.1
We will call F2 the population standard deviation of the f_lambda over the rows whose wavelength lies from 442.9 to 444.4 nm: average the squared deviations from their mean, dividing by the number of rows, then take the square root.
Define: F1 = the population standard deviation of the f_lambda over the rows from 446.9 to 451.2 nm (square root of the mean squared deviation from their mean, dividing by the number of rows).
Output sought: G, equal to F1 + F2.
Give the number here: 0.87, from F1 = 0.37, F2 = 0.503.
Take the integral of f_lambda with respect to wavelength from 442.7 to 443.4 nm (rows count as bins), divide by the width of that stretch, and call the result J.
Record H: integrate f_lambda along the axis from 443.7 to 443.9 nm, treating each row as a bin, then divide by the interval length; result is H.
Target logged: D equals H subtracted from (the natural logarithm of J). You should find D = -6.09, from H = 8.2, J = 8.62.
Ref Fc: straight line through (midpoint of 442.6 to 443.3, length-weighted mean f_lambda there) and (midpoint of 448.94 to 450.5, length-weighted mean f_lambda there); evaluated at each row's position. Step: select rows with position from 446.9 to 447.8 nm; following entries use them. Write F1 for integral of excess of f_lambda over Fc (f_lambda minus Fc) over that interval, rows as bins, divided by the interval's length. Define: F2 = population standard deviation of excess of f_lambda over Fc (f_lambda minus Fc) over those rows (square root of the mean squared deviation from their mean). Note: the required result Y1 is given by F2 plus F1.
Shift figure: -0.14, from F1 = -0.41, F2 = 0.27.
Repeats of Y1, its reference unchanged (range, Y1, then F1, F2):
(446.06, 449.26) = 0.07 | -0.29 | 0.36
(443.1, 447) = 0.12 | -0.32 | 0.44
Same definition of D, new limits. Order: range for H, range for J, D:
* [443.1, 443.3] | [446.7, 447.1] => -6.63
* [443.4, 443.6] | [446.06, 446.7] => -6.21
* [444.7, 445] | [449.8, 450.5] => -6.42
